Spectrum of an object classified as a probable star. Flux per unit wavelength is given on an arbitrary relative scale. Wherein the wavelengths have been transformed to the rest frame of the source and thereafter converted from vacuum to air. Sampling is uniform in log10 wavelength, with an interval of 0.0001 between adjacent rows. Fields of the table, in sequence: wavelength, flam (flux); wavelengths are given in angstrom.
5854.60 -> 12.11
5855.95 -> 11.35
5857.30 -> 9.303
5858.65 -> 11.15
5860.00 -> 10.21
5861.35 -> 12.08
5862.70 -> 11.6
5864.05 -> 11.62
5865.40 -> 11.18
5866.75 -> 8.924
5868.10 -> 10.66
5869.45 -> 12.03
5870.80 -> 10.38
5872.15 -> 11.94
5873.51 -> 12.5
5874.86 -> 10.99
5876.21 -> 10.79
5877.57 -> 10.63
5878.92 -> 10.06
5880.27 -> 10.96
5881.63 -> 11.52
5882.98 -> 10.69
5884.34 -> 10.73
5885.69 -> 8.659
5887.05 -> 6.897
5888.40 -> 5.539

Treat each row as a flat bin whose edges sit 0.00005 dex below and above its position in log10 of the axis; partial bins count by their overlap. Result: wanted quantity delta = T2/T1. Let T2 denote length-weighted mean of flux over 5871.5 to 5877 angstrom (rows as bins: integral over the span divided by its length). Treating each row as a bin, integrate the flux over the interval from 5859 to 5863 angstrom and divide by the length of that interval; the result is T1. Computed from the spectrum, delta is 1.023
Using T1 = 11.3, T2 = 11.5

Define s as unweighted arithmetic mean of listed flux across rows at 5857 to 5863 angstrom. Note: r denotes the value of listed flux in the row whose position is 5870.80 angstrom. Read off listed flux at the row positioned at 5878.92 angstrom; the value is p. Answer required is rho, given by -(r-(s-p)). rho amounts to -9.6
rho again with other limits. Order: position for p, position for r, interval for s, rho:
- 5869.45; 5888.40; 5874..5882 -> -6.7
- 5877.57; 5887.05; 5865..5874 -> -6.4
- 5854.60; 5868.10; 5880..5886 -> -12.3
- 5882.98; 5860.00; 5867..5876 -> -9.5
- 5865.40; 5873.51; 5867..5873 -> -12.4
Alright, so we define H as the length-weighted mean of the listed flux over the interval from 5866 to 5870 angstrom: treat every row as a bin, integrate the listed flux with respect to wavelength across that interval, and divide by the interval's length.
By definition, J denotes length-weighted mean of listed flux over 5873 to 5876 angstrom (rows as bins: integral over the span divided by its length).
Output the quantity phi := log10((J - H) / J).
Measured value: -1.04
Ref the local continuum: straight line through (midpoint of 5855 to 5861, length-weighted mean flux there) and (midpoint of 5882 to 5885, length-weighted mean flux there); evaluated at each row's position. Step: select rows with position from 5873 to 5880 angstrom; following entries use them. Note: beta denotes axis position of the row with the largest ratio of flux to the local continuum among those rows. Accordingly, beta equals 5873.51 angstrom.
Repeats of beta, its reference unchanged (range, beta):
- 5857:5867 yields 5861.35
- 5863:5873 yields 5869.45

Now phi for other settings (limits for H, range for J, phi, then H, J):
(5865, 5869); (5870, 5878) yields -1.08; 10.3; 11.2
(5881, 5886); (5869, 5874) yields -1.01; 10.5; 11.7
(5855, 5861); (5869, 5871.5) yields -1.35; 10.7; 11.2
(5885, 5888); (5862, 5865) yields -0.46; 7.6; 11.6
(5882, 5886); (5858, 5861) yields -1.30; 10.3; 10.8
